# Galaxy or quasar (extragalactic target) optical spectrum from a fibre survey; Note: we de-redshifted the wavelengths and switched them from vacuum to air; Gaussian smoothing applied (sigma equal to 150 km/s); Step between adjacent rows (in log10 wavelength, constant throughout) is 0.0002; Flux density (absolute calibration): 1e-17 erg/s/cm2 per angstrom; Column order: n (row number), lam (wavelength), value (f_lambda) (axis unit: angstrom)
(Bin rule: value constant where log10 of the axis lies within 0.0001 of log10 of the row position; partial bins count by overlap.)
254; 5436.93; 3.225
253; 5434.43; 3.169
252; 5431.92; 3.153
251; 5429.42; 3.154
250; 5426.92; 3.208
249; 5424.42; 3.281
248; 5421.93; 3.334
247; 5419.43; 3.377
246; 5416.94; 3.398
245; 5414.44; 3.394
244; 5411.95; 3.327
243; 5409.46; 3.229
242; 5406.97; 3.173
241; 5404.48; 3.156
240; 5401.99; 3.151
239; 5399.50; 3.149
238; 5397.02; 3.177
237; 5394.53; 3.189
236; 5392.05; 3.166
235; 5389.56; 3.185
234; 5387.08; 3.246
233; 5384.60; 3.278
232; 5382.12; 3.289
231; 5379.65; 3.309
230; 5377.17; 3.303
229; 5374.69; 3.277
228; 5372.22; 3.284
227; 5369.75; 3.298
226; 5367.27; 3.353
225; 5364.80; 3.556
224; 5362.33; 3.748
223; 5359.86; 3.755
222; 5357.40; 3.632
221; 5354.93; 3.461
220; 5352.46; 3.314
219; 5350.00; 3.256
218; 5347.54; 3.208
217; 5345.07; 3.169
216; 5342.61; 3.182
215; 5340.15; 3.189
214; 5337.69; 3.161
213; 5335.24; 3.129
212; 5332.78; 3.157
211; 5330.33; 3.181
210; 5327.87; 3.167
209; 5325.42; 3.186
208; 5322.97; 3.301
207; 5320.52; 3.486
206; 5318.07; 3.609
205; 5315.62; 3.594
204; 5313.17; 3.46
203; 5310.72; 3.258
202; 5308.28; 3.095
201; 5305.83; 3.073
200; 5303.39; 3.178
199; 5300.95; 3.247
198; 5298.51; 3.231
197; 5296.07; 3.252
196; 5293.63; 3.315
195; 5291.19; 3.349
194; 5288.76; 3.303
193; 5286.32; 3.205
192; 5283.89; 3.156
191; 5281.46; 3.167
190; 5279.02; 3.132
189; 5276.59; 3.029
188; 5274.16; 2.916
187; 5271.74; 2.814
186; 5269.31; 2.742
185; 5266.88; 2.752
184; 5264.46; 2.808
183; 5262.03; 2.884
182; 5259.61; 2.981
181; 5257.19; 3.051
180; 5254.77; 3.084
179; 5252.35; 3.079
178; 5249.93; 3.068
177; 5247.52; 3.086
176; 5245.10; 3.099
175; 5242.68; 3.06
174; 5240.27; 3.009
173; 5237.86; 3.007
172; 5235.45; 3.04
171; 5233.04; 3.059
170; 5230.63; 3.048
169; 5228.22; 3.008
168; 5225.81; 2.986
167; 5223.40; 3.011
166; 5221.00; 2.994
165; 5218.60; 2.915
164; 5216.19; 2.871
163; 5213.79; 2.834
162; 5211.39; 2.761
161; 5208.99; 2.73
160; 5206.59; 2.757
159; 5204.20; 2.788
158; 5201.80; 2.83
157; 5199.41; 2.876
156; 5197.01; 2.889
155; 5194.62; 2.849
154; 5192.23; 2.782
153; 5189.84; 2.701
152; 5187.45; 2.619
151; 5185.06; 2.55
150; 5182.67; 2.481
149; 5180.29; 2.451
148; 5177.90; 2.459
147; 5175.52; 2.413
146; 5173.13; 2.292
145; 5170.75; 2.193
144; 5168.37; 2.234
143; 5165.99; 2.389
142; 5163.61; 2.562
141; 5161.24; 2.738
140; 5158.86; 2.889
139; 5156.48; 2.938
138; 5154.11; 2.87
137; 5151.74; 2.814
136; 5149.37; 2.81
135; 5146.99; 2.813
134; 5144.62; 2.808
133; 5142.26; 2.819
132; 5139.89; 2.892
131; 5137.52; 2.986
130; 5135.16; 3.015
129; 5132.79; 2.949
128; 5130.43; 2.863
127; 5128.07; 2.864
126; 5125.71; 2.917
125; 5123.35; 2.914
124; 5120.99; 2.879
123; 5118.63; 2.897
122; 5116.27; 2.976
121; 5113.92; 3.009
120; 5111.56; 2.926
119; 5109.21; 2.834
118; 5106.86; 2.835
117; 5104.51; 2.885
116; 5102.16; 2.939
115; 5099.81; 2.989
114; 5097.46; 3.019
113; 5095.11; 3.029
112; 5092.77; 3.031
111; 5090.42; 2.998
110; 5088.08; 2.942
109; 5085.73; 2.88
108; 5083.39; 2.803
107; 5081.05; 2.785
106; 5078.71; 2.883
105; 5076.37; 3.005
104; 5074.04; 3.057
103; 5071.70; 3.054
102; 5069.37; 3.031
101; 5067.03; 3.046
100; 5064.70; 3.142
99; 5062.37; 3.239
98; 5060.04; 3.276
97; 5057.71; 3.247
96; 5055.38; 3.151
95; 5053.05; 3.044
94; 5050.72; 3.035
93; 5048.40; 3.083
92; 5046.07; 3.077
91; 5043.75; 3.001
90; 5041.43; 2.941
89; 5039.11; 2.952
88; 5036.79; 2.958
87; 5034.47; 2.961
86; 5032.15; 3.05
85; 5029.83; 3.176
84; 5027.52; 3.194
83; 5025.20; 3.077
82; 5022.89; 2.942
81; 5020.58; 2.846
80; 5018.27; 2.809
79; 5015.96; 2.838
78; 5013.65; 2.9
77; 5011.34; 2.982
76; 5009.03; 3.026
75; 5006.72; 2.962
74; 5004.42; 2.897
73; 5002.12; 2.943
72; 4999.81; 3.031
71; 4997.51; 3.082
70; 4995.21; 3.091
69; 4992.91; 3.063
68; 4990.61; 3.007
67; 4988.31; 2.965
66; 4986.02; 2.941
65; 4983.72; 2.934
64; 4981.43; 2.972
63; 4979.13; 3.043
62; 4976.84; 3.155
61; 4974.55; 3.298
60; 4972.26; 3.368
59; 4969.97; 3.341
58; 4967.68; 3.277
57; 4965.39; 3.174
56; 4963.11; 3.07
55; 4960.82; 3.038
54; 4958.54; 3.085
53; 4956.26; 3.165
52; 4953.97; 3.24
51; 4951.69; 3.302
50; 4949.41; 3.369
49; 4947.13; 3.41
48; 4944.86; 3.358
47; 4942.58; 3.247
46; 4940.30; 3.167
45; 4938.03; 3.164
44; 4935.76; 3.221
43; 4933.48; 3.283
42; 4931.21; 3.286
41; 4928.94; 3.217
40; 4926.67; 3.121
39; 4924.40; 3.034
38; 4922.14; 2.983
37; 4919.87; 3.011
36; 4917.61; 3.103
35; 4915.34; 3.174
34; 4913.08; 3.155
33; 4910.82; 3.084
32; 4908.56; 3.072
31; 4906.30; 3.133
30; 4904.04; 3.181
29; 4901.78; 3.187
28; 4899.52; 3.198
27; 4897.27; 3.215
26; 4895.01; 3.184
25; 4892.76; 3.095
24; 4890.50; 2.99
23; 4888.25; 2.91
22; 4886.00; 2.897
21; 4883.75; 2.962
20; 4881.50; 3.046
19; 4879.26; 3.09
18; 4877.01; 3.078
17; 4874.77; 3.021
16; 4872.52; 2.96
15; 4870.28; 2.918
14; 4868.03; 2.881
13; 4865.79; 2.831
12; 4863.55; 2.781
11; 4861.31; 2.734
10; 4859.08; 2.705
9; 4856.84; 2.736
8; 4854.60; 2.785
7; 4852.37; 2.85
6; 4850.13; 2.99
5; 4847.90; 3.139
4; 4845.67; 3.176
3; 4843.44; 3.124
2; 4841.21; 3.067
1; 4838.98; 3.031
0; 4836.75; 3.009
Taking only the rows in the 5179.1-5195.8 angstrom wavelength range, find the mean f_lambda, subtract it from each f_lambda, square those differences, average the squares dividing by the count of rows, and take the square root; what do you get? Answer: 0.14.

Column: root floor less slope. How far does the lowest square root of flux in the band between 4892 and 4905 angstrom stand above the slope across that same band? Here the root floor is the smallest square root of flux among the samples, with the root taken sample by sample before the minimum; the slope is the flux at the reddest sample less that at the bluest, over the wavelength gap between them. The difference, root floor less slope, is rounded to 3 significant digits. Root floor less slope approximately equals 1.75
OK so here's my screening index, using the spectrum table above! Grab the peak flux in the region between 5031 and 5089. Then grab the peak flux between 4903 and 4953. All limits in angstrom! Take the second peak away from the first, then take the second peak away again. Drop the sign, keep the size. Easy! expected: 3.54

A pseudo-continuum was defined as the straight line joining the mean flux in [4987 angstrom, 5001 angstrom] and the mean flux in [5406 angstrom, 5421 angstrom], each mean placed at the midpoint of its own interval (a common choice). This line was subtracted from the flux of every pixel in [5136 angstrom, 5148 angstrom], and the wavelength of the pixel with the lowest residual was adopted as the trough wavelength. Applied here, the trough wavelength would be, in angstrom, 5144.62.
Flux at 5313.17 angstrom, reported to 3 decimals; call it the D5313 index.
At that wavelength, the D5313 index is 3.460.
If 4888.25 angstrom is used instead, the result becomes 2.910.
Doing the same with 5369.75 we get 3.298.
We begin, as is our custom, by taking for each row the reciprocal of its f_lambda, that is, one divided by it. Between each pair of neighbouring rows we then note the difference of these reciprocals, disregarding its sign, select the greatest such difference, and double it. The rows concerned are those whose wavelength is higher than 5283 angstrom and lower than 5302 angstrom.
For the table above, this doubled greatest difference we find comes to 0.019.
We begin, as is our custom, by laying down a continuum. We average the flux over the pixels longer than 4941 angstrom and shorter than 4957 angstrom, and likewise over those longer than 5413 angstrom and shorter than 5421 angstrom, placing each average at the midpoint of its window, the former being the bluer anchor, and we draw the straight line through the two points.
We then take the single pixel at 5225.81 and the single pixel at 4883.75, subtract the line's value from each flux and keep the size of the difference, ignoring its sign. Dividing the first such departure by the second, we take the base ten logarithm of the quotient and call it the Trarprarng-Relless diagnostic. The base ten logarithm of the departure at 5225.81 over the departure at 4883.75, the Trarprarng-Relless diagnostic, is 0.05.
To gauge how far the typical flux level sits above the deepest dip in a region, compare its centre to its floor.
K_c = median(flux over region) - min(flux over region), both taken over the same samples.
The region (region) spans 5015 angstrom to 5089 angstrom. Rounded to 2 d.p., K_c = 0.25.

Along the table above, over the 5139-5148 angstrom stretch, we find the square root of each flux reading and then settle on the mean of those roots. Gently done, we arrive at 1.68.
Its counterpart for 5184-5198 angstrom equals 1.65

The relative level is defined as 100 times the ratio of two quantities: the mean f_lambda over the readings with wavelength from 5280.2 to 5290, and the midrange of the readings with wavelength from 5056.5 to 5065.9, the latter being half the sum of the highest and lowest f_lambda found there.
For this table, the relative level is 100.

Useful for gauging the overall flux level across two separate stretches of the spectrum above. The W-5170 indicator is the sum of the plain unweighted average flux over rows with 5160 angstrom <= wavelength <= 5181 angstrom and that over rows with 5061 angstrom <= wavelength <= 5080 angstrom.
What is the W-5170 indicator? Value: 5.5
